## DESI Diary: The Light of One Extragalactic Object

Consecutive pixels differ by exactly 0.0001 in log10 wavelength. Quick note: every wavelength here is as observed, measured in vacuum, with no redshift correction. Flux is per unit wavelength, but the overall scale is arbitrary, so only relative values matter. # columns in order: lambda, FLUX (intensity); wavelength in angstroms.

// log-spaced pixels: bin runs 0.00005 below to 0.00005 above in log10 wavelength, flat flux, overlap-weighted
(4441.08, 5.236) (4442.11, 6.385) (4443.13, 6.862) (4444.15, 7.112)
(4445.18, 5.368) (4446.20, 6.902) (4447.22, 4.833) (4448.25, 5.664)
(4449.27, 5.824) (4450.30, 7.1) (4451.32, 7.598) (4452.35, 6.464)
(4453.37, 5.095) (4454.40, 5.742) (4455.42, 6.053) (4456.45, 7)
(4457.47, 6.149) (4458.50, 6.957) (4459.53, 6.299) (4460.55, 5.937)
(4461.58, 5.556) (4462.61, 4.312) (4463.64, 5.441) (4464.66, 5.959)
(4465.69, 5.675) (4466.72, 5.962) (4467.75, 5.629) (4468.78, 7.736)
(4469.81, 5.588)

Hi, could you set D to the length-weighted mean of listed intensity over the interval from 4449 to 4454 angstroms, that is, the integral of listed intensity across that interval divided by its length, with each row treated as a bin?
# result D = 6.4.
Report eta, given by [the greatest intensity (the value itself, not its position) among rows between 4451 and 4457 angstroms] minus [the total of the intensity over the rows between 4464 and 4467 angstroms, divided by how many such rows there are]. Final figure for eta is 1.7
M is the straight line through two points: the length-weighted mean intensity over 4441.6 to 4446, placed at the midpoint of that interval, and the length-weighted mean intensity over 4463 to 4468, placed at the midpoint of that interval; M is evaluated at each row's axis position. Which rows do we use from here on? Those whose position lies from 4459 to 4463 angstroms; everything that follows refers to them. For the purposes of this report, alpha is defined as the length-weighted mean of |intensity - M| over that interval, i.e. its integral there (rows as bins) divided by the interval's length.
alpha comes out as 0.53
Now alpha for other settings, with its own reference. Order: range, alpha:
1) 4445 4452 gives 0.90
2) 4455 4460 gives 0.52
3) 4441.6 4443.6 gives 0.25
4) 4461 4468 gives 0.39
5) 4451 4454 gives 0.86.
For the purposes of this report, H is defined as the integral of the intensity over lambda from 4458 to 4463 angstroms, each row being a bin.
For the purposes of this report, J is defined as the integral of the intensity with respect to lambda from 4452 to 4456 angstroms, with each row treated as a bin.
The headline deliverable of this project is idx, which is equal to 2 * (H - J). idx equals 12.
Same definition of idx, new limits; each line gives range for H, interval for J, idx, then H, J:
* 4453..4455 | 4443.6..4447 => -21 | 11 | 21.5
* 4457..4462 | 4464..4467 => 27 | 31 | 17.5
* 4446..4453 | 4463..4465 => 66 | 44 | 11.2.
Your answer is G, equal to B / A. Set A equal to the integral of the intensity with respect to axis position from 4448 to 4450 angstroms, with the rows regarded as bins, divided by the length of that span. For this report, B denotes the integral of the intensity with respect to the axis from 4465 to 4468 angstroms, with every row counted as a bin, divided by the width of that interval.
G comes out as 0.98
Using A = 5.9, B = 5.8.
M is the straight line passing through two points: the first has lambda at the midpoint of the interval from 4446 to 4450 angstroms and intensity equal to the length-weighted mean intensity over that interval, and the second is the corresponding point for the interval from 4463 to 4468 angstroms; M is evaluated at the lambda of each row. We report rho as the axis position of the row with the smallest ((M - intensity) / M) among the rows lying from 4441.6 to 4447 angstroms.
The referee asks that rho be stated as 4444.15 angstroms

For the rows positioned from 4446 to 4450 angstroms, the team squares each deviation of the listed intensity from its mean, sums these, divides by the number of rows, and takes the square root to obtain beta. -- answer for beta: 0.74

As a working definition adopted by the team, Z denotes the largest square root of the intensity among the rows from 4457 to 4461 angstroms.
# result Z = 2.638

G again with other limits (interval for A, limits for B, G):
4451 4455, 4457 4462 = 1.01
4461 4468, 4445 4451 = 1.10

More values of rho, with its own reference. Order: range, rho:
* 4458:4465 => 4458.50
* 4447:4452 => 4451.32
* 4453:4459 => 4456.45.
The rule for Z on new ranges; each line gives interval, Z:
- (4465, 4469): 2.781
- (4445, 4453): 2.756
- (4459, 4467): 2.510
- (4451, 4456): 2.756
